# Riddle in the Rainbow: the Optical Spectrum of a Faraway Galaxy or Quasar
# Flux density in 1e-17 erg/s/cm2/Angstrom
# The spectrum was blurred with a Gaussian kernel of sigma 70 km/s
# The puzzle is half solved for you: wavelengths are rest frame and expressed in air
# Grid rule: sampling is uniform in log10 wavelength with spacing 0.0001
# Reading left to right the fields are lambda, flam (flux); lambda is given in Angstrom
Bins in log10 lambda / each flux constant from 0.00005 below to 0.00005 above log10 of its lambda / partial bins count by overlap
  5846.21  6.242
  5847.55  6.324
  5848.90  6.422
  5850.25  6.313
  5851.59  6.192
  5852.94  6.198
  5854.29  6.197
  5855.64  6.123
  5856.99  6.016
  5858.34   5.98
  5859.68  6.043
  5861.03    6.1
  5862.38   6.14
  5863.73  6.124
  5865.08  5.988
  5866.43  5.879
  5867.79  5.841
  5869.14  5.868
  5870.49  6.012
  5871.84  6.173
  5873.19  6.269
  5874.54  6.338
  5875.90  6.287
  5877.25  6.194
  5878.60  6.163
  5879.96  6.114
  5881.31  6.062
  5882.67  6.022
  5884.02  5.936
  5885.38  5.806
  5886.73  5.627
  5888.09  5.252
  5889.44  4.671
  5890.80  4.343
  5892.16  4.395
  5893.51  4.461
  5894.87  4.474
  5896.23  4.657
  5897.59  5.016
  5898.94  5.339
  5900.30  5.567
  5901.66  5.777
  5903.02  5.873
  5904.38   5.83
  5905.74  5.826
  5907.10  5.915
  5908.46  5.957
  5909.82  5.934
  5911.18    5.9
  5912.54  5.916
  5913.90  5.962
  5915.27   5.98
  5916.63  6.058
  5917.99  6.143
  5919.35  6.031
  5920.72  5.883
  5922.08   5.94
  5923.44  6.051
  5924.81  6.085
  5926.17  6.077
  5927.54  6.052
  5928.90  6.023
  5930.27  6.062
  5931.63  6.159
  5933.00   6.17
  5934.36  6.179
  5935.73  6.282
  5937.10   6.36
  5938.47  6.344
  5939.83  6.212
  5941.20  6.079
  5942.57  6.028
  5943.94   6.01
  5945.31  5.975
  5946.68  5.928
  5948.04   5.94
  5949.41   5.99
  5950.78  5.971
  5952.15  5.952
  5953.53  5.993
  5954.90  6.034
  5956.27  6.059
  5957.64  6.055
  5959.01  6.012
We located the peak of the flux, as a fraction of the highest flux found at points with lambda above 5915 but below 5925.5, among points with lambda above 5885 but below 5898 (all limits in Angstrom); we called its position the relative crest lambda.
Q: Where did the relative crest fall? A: 5885.38 Angstrom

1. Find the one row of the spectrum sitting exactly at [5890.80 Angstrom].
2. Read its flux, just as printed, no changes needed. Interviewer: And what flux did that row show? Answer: 4.343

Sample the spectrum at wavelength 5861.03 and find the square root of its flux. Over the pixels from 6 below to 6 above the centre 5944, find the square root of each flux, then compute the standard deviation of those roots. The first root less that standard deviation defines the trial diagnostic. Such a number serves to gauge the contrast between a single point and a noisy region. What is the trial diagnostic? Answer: 2.44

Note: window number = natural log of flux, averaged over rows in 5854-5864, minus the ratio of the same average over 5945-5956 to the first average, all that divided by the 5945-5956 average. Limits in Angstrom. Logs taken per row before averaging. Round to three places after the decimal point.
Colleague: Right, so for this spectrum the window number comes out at 0.457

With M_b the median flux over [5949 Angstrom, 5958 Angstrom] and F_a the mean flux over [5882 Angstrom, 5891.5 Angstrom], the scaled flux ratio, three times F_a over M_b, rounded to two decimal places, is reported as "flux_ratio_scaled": 2.69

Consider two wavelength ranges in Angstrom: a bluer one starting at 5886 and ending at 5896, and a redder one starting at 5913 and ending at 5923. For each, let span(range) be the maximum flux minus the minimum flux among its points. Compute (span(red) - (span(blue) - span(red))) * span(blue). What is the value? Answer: -0.98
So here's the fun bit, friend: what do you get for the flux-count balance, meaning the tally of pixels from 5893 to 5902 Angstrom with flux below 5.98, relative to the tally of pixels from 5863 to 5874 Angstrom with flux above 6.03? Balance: 2.3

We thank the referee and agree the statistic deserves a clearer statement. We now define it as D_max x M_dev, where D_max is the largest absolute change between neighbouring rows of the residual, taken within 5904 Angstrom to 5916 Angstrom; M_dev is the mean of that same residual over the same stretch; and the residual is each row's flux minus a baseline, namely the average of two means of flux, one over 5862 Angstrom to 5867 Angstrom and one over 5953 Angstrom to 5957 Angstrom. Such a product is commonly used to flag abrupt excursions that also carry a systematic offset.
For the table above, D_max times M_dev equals -0.01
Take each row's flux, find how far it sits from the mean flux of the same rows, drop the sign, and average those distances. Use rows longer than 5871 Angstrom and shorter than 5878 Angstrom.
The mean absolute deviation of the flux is 0.055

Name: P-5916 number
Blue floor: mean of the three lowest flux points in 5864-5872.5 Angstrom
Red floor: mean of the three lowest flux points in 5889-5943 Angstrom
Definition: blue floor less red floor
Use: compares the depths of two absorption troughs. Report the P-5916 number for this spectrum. 1.5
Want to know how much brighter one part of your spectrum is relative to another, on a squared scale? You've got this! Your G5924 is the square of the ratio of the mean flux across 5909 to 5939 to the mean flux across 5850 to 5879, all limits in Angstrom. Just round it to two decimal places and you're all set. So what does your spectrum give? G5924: 0.99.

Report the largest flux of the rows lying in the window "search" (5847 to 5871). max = 6.422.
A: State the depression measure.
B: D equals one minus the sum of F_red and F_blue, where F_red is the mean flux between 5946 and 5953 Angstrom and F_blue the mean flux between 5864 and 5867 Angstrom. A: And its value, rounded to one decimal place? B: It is -10.9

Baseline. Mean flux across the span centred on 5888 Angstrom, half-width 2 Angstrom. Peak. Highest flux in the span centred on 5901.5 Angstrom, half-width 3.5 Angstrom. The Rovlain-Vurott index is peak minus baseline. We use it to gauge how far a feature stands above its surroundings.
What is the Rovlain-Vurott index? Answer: 0.7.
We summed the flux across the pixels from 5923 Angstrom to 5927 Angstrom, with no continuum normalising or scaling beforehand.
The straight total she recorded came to 18.2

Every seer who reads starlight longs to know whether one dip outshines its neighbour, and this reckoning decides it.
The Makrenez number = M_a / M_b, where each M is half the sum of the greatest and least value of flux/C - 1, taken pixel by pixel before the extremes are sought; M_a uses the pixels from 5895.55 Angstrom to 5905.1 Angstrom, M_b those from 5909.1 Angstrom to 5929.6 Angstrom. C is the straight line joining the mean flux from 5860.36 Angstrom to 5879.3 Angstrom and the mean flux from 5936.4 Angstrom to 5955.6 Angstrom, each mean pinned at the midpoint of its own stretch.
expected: 14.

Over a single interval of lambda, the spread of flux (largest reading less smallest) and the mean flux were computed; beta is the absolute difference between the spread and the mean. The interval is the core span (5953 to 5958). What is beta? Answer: 5.97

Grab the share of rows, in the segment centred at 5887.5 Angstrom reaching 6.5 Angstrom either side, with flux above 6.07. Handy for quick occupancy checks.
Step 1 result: 0.0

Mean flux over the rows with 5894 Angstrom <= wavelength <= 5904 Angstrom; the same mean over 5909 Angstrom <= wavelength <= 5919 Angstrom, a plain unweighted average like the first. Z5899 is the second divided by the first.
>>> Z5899 1.14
